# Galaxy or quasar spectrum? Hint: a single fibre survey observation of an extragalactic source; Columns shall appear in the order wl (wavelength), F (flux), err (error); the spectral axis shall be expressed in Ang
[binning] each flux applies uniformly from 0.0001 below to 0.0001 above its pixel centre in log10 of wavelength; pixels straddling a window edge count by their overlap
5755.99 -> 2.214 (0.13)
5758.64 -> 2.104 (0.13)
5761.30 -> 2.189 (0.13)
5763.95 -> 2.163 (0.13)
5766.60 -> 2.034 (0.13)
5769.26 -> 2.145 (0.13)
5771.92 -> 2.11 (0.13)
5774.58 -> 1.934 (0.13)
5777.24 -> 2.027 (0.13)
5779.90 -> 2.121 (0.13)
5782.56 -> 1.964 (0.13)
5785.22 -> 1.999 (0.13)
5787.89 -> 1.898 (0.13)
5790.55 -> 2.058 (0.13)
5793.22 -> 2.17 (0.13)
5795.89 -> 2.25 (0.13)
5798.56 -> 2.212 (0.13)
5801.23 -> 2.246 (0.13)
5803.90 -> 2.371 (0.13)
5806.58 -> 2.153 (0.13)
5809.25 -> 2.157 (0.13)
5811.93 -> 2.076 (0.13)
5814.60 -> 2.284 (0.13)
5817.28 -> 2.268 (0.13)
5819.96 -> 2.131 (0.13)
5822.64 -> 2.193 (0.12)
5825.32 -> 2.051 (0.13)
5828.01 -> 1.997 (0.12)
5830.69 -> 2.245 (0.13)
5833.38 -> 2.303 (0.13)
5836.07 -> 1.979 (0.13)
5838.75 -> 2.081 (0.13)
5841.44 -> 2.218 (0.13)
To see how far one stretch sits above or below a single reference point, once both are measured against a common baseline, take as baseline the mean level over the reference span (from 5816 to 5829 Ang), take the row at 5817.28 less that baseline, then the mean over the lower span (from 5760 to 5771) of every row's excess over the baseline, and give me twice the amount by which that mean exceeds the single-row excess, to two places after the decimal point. -0.27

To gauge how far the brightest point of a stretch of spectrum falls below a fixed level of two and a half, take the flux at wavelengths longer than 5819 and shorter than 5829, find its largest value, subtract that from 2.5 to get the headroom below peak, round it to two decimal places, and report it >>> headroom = 0.31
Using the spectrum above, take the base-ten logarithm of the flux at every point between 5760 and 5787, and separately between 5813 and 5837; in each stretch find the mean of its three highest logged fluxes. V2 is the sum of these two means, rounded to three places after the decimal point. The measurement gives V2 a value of 0.694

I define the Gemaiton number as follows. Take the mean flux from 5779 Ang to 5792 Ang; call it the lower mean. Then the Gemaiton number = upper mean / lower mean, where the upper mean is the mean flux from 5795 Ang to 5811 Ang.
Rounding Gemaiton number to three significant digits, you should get 1.11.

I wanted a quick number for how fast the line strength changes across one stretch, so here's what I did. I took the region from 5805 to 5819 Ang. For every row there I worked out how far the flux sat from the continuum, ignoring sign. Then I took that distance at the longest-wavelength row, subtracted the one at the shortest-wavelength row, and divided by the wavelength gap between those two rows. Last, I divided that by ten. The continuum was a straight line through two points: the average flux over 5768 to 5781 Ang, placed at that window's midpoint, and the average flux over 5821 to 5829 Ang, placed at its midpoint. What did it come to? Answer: 0.0010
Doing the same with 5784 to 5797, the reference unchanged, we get 0.0010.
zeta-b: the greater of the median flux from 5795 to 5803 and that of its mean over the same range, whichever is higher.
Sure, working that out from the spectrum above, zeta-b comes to 2.25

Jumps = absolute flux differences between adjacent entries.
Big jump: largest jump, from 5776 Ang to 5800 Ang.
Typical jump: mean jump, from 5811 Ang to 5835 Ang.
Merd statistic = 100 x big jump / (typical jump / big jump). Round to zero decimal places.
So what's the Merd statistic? 22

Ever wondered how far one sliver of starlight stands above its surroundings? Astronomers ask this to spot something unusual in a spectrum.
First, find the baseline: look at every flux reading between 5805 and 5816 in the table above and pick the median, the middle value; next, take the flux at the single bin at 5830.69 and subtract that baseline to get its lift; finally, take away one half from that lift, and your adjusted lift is -0.41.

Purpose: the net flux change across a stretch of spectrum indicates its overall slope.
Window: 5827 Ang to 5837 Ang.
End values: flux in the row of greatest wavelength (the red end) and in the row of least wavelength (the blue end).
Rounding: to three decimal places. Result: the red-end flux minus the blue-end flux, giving -0.018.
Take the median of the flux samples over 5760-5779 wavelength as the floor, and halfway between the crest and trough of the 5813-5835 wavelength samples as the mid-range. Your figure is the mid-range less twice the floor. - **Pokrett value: -2.07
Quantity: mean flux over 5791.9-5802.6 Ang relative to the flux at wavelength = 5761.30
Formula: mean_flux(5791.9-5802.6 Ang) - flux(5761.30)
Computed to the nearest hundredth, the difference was 0.03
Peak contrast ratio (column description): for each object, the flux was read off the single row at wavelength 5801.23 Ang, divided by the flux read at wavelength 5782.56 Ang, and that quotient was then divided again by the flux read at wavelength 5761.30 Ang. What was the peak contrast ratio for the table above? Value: 0.522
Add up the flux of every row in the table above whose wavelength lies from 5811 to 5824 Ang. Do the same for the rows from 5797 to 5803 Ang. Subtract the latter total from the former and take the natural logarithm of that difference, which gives 1.9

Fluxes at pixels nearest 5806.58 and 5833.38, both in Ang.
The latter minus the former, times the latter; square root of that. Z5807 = 0.59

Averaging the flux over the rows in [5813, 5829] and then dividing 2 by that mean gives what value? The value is 0.93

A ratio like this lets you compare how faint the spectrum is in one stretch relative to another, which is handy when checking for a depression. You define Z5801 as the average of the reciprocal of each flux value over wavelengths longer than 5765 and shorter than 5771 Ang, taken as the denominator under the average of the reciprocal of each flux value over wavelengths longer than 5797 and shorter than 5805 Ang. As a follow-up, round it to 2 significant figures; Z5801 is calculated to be 0.92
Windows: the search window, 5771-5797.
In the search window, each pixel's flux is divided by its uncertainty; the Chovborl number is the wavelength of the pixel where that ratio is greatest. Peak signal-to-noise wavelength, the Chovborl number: 5795.89 Ang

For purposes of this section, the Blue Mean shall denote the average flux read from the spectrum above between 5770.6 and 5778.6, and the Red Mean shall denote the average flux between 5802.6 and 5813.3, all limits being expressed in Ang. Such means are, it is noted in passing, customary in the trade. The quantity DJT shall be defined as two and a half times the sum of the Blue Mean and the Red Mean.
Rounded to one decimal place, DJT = 10.5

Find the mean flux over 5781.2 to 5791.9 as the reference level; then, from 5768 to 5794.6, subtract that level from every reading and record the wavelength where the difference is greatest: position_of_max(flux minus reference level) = 5793.22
